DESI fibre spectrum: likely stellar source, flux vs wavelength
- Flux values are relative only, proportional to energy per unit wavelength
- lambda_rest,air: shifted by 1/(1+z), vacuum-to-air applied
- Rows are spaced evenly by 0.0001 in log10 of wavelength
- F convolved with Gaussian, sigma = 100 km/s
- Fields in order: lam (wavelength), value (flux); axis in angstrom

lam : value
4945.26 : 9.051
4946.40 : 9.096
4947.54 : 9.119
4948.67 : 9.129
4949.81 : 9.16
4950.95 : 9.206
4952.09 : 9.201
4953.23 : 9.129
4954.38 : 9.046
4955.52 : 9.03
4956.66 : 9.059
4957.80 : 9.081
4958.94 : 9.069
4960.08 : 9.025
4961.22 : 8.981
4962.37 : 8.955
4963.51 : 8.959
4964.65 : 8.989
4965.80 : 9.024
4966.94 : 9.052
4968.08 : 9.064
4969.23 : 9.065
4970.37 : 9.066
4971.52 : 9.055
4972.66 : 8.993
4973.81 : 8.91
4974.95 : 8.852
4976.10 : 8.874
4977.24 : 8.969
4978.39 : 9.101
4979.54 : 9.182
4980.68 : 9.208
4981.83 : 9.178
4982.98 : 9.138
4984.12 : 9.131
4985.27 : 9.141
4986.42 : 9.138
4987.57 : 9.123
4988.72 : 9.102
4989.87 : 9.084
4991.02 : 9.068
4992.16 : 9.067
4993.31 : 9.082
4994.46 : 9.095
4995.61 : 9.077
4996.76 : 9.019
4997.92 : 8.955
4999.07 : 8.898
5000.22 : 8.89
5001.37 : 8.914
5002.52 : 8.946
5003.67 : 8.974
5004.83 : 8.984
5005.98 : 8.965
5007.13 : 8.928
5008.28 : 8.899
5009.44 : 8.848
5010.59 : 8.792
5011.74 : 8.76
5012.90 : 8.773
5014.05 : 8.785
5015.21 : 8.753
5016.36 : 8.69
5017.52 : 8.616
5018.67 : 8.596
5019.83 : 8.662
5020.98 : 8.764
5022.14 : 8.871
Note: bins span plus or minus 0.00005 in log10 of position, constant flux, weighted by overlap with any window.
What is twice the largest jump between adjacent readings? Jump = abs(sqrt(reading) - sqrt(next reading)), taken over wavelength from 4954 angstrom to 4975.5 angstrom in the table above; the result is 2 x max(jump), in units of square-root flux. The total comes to 0.028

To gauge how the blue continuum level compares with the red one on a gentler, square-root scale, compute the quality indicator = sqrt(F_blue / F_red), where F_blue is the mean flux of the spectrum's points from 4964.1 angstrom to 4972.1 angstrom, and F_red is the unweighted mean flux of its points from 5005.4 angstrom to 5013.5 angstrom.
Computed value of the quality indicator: 1.01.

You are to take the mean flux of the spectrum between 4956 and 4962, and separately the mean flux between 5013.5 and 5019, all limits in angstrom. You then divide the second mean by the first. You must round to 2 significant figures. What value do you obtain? 0.96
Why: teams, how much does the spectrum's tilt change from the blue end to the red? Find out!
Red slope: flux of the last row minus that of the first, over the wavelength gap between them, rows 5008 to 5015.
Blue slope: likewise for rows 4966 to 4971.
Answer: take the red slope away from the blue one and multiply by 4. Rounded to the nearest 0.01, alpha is 0.10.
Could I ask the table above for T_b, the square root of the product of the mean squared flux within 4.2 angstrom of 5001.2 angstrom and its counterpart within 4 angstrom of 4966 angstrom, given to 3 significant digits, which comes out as 80.6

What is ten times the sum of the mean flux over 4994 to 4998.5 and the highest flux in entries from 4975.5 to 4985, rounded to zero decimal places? 182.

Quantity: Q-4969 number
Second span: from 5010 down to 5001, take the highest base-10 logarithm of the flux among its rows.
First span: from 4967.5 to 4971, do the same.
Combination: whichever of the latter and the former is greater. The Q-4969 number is 0.957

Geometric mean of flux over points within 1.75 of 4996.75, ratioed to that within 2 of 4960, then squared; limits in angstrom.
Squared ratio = 1.00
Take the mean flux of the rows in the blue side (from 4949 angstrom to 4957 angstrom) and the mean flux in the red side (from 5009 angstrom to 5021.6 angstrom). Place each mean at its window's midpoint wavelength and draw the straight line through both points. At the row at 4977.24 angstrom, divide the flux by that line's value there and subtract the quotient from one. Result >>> 0.000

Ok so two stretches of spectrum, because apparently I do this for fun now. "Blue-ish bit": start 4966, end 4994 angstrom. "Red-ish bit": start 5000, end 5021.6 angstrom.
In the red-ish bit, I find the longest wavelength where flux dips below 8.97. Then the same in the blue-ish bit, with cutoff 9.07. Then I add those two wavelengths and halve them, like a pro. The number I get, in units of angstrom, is 5006.6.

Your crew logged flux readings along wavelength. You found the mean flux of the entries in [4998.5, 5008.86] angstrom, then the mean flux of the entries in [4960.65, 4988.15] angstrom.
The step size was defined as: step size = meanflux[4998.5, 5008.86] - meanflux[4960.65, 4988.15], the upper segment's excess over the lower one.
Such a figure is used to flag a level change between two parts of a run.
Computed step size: -0.11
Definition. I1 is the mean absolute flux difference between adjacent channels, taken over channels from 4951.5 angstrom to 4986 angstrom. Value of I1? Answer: 0.038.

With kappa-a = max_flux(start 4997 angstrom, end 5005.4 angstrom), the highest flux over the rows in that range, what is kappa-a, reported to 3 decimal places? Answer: 8.984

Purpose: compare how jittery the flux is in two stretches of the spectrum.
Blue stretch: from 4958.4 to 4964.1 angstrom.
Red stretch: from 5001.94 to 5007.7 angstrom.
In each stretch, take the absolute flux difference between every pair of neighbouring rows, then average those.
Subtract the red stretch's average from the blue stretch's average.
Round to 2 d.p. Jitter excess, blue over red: 0.01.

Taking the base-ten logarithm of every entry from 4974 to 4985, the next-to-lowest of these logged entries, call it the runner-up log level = 0.948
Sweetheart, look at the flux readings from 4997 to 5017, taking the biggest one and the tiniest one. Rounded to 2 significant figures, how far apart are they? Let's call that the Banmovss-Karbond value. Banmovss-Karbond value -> 0.29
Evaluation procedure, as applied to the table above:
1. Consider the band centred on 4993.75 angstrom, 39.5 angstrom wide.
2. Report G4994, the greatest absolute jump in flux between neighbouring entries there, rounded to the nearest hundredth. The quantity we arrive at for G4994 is 0.13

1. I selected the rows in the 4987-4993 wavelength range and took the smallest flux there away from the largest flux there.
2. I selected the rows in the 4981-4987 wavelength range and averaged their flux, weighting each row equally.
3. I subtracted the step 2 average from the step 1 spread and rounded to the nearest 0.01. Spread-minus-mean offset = -9.09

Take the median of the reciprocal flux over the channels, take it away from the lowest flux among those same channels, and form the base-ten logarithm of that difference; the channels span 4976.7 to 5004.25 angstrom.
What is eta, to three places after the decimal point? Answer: 0.943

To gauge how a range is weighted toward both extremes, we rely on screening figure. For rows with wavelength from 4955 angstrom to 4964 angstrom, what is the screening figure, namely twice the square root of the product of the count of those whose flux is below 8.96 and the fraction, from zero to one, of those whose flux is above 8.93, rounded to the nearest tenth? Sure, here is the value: 2.8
